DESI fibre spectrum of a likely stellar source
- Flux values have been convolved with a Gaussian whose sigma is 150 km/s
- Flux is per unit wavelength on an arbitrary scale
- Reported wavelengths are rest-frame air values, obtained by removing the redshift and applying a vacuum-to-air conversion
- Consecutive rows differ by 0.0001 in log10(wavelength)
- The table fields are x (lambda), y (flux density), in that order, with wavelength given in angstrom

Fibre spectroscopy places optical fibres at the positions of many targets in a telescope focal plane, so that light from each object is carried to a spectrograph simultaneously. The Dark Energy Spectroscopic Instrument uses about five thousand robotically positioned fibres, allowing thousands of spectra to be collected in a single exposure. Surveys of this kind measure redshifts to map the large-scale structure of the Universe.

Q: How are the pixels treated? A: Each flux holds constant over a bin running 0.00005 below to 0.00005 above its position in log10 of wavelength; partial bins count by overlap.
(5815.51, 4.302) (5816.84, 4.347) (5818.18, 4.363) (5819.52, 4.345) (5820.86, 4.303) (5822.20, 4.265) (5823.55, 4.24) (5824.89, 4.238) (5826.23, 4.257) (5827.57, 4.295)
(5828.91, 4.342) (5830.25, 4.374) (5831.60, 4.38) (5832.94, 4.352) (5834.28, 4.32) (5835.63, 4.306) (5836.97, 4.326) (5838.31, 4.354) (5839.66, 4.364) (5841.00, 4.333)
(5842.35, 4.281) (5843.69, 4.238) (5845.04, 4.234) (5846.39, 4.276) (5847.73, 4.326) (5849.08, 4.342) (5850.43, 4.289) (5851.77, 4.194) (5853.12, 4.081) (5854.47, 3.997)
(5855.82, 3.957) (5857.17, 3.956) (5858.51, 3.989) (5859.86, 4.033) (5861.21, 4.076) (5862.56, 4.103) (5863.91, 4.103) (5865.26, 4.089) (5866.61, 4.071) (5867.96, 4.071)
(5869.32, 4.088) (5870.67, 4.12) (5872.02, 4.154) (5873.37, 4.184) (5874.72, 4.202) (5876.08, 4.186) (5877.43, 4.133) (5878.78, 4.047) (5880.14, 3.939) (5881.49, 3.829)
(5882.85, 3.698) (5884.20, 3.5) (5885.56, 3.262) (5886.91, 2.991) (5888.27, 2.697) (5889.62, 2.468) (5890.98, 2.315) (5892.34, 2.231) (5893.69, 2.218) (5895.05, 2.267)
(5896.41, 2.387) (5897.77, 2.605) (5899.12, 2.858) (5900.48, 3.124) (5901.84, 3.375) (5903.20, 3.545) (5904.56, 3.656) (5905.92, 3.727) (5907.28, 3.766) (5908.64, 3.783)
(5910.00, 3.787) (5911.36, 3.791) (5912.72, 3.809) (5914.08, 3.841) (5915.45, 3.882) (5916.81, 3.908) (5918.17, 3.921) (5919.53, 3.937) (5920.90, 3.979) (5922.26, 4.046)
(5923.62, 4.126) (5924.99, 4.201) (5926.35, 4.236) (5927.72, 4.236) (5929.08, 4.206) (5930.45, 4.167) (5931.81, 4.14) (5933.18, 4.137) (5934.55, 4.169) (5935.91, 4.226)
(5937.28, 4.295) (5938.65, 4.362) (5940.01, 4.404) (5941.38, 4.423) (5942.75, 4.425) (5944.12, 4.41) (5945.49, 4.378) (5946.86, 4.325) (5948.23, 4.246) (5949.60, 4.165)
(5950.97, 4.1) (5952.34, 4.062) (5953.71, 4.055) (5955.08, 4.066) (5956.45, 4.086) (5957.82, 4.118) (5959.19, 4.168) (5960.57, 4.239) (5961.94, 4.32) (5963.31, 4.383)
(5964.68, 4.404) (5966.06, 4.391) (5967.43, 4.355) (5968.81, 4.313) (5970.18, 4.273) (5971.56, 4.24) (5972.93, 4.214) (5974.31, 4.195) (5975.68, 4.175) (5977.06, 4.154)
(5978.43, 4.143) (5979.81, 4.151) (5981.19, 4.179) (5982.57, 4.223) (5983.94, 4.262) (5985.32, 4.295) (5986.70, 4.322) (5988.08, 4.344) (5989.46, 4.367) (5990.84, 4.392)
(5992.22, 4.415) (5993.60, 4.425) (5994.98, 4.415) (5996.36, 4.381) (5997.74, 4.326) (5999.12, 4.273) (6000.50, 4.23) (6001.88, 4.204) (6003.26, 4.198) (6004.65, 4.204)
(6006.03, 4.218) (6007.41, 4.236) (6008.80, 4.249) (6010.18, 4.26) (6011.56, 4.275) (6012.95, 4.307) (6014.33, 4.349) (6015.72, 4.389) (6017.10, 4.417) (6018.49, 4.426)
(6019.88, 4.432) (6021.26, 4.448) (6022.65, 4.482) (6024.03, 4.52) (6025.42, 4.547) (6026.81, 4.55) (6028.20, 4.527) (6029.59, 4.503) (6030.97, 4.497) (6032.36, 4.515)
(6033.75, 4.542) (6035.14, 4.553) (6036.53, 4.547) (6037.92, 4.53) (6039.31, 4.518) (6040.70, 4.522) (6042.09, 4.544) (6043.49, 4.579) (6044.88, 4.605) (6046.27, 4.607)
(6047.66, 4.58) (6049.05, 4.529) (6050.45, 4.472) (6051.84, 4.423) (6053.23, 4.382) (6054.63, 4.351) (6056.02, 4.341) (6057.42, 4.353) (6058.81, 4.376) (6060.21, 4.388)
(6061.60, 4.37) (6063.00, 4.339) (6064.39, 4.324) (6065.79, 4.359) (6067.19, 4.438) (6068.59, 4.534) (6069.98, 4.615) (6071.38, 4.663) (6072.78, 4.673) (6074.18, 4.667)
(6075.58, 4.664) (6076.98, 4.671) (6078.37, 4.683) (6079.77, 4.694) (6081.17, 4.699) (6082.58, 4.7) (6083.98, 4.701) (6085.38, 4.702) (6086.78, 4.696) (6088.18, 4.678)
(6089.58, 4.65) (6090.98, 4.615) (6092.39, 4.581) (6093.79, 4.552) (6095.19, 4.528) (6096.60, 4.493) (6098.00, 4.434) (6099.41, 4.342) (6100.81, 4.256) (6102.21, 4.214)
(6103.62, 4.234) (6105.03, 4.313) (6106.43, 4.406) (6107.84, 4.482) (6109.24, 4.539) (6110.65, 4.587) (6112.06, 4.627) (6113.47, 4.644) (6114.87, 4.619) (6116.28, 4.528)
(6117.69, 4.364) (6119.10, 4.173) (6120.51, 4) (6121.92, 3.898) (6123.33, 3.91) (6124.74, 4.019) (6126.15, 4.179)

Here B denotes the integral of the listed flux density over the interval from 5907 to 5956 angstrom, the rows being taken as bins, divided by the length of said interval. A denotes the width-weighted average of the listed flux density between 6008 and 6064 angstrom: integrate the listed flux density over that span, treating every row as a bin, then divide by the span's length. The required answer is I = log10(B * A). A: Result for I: 1.26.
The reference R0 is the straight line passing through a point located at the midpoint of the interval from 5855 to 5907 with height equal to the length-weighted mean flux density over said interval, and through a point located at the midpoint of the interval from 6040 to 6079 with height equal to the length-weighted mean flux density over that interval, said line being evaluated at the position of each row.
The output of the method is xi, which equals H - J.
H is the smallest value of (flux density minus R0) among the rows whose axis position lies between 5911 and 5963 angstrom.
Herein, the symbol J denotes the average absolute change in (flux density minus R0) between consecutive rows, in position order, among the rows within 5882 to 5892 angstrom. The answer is -0.1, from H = 0.09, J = 0.238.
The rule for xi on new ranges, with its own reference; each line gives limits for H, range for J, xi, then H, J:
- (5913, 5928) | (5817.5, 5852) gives 0.1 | 0.13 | 0.032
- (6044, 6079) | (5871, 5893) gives -0.3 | -0.20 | 0.140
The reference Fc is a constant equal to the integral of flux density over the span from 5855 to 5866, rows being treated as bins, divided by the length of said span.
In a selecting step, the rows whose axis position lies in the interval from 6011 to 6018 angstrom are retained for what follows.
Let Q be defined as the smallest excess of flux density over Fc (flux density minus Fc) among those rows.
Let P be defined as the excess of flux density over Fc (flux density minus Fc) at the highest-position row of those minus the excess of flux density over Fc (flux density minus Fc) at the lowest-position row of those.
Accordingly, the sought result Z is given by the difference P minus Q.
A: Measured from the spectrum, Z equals -0.09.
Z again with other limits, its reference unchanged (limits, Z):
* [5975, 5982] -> -0.10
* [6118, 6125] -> -0.01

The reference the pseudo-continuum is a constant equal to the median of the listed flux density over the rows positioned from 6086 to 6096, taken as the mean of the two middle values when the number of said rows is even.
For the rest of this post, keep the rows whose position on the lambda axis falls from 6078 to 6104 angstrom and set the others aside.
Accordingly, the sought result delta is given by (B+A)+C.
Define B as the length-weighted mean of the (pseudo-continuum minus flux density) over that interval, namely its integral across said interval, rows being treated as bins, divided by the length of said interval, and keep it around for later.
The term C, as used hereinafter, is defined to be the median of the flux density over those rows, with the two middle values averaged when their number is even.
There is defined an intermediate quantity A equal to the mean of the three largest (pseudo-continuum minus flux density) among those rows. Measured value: 5.06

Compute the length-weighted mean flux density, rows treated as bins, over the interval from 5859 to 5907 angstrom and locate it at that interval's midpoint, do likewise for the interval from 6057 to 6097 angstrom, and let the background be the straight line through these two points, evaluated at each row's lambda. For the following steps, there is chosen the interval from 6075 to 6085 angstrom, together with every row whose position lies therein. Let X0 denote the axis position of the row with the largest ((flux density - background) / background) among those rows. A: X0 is 6079.77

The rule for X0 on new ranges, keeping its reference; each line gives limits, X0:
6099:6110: 6109.24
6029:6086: 6035.14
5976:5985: 5983.94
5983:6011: 5993.60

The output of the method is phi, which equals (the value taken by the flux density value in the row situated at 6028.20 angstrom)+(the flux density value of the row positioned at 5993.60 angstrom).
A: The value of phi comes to 8.95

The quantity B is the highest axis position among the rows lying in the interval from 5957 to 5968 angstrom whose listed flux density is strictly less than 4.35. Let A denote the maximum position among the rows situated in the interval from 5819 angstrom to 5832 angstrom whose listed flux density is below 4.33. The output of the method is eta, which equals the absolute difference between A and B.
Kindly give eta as 134.4 angstrom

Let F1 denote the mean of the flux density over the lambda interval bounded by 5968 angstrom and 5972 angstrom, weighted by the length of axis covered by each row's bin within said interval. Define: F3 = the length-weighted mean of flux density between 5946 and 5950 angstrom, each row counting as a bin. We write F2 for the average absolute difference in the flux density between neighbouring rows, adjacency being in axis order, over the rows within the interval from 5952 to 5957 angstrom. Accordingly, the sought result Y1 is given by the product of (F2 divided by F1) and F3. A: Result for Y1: 0.013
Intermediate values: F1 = 4.27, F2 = 0.013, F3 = 4.3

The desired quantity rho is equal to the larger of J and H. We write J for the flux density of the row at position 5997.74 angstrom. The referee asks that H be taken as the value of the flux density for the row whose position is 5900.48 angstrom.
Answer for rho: 4.33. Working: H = 3.124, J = 4.326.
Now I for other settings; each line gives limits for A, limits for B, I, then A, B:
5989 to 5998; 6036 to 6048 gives 1.30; 4.39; 4.56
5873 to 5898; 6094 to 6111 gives 1.15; 3.22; 4.40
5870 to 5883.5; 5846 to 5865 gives 1.22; 4.05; 4.12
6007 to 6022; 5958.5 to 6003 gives 1.27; 4.35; 4.29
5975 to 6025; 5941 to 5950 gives 1.27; 4.31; 4.34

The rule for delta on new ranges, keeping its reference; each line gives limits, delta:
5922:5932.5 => 5.14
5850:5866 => 5.27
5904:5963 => 5.55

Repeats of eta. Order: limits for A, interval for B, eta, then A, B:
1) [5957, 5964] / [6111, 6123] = 160.0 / 5961.94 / 6121.92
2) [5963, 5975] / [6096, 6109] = 130.7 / 5974.31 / 6105.03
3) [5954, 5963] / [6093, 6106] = 143.1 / 5961.94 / 6105.03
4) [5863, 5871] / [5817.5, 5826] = 45.8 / 5870.67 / 5824.89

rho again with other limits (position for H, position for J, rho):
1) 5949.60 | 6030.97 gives 4.50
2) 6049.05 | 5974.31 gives 4.53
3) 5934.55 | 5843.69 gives 4.24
